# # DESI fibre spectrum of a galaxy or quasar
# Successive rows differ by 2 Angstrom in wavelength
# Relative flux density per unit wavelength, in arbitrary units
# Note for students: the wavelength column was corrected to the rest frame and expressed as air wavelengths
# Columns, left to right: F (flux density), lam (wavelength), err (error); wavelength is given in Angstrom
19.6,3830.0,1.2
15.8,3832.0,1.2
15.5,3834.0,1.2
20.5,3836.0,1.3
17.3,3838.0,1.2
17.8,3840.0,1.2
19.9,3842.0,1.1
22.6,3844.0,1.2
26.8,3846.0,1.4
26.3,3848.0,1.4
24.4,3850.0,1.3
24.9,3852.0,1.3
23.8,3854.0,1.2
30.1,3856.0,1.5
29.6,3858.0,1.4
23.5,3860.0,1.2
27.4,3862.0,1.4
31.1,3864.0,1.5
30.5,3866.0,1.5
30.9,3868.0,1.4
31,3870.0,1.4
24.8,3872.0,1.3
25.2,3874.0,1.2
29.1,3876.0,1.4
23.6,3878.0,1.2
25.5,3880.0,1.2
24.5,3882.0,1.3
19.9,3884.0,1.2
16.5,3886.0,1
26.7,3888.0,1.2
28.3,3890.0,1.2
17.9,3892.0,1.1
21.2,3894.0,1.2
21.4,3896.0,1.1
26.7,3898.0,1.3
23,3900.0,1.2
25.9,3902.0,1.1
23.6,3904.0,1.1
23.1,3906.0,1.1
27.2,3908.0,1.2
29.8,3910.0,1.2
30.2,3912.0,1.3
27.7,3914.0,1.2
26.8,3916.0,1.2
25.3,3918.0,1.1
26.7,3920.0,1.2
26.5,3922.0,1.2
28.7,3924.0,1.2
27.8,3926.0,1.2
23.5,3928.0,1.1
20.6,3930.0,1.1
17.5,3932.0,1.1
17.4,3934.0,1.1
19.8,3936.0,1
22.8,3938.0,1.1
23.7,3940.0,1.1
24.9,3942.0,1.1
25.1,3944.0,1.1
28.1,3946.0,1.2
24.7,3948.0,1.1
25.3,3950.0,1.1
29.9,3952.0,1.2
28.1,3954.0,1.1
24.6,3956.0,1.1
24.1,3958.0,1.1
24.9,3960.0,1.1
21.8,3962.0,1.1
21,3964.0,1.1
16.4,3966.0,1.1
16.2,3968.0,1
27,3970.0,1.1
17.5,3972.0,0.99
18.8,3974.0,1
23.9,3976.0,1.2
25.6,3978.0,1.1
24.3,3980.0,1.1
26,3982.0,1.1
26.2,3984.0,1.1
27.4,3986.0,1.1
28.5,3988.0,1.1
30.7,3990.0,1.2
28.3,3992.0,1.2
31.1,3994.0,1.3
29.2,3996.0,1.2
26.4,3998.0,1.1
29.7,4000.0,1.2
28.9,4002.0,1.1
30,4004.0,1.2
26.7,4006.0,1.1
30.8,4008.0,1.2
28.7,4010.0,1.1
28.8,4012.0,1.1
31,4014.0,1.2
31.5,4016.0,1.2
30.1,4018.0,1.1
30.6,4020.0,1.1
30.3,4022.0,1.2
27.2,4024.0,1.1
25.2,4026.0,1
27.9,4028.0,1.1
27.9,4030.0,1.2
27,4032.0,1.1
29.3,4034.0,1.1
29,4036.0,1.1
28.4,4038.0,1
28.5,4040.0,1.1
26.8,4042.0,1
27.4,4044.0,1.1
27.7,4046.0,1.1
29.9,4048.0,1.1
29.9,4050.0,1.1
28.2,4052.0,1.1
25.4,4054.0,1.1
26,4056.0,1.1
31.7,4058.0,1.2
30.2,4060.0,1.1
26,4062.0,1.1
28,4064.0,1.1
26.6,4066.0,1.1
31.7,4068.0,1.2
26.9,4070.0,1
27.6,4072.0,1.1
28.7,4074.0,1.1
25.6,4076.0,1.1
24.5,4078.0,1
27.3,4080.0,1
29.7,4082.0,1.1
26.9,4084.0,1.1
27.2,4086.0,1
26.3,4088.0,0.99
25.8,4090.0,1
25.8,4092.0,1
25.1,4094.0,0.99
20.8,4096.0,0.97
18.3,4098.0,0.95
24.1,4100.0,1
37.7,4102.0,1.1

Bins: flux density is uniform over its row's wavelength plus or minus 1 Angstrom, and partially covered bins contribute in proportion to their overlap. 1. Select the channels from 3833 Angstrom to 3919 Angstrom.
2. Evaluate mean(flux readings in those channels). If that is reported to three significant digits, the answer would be 24.8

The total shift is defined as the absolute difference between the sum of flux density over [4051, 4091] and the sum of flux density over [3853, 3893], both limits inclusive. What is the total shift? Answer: 30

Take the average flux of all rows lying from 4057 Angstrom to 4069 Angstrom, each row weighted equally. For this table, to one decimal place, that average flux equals 29.0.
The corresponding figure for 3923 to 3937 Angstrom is 22.2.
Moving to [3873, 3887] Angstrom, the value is 23.5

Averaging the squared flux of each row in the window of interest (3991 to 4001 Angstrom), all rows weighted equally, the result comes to 840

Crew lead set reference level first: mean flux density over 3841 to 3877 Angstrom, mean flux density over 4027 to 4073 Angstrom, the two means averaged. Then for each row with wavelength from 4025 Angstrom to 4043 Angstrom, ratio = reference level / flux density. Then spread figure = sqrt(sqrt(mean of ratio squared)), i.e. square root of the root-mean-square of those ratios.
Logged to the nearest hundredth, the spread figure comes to 1.00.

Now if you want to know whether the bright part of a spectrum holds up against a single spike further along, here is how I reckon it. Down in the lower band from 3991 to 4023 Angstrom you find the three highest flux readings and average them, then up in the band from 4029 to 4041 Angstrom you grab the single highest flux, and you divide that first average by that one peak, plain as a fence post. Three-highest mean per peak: 1.06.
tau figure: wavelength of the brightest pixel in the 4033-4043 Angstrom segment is 4034.0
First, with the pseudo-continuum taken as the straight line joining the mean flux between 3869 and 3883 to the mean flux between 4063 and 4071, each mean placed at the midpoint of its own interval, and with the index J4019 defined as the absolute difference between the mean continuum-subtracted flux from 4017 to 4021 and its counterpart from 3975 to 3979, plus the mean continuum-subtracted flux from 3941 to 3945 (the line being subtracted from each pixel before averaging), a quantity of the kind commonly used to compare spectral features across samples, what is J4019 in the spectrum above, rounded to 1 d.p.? 3.2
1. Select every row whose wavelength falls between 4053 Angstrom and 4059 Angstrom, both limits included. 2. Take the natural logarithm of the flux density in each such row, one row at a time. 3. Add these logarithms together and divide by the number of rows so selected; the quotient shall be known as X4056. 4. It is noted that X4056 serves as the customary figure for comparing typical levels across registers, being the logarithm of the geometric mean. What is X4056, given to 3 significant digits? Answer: 3.32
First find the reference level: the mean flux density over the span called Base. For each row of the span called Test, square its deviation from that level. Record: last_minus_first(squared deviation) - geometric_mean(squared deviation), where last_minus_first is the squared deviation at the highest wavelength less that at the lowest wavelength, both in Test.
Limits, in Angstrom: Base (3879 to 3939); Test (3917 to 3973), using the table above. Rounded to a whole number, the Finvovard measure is 38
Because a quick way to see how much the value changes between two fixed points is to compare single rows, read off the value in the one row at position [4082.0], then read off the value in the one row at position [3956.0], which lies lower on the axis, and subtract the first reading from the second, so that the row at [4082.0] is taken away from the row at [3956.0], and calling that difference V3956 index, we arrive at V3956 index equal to -5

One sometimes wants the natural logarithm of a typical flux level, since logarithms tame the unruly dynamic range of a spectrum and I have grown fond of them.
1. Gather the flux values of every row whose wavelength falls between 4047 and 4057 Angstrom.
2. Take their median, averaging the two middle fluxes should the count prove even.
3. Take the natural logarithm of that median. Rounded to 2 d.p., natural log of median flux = 3.34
